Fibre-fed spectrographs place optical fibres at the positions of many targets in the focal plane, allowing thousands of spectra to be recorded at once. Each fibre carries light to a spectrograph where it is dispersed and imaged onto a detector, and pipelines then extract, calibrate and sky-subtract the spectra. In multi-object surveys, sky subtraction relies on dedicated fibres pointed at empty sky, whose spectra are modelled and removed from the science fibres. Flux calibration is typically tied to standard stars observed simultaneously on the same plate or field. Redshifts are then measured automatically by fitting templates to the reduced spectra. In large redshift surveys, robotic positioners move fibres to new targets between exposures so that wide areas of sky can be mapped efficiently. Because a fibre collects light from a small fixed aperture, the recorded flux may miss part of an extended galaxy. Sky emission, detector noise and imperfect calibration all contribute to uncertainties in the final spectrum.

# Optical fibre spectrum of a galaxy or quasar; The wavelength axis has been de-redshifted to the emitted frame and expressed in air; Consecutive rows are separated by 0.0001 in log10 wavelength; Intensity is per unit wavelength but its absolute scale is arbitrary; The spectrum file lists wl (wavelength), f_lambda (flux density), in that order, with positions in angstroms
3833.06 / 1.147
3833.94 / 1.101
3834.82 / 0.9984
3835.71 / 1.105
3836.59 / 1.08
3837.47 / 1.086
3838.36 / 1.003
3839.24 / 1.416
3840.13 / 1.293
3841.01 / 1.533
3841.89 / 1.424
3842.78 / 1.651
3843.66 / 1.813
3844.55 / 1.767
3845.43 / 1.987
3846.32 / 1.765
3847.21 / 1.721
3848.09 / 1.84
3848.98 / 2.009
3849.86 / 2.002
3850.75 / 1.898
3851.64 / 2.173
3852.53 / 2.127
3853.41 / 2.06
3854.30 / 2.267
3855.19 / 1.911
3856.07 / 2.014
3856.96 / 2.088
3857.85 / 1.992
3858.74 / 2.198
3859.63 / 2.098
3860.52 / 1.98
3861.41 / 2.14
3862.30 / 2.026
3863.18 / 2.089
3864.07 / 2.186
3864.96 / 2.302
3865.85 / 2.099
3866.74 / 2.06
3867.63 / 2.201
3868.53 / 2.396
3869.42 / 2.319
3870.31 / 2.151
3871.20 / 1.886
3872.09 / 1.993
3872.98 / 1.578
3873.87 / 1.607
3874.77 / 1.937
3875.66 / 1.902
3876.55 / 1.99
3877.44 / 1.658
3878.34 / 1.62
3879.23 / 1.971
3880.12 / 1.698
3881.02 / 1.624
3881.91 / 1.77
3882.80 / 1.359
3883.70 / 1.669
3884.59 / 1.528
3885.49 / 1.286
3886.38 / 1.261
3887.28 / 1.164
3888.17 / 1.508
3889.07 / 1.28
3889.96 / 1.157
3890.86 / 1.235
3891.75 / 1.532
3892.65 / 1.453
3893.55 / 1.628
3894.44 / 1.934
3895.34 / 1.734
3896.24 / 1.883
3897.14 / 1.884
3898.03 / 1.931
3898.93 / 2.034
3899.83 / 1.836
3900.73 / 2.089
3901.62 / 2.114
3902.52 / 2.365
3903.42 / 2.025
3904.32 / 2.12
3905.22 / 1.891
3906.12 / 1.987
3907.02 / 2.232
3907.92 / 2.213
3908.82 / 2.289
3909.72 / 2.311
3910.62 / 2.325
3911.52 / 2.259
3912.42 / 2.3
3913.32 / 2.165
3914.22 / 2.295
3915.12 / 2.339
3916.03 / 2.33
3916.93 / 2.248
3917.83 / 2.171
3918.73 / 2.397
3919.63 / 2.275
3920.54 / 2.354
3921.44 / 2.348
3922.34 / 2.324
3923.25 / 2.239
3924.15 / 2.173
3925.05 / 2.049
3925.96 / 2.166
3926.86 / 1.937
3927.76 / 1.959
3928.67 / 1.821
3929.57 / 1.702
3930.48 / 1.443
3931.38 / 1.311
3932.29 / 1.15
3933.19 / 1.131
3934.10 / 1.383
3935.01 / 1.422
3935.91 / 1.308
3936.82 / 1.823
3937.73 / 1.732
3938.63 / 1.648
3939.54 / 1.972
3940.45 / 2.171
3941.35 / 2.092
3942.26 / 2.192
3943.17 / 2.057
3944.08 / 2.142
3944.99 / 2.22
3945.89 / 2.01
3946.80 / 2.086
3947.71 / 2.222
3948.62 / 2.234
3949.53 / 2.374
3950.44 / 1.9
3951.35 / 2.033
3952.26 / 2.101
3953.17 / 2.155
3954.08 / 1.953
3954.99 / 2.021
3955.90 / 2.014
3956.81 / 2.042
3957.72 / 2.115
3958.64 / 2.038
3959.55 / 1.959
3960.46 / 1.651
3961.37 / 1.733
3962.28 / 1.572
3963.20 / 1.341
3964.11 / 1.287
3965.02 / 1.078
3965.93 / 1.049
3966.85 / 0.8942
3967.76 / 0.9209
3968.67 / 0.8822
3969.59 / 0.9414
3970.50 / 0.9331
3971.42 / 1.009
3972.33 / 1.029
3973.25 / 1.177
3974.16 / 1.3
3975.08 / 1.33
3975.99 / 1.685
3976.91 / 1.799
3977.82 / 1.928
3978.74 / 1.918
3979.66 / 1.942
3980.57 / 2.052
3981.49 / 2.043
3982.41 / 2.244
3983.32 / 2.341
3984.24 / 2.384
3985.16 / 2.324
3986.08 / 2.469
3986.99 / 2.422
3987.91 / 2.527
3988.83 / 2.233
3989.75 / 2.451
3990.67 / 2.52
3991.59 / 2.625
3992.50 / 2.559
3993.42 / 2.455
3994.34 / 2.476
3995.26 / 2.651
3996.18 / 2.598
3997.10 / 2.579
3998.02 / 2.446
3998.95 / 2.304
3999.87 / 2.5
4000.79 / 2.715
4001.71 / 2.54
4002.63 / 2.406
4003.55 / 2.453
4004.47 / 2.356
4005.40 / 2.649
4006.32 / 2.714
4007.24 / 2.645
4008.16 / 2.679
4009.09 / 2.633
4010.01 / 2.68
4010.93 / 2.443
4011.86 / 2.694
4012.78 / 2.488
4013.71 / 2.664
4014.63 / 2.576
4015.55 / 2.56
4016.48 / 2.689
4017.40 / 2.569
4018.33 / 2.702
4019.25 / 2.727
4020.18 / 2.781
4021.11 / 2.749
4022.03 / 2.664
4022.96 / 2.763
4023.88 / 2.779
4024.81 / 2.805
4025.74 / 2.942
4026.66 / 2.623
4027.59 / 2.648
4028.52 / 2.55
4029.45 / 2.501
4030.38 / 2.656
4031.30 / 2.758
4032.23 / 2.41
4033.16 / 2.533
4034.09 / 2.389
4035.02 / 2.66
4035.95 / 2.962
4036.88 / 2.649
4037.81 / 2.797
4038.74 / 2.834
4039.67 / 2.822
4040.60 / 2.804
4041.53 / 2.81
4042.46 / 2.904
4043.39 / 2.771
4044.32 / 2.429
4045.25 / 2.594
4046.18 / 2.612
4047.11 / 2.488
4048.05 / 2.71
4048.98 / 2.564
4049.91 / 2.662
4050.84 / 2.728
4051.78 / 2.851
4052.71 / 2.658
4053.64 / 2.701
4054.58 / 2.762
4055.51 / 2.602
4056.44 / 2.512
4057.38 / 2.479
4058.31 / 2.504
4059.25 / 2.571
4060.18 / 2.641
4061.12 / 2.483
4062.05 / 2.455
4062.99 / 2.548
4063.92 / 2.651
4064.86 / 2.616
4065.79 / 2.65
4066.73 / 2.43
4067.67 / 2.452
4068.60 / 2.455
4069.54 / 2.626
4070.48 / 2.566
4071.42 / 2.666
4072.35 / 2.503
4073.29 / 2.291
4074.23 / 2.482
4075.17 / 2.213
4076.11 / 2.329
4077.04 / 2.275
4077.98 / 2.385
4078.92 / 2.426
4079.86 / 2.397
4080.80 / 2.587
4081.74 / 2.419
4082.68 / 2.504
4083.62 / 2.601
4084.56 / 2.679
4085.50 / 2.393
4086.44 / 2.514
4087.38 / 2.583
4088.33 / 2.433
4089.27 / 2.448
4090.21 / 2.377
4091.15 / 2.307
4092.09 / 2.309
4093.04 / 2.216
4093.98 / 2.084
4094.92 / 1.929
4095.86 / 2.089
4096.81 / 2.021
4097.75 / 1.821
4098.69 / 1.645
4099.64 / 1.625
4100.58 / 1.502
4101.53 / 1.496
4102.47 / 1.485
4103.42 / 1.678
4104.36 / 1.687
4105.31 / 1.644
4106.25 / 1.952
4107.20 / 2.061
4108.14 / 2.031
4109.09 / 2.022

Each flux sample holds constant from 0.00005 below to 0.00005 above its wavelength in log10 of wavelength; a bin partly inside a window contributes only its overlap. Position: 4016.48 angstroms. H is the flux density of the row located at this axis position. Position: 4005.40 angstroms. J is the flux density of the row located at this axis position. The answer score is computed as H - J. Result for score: 0.0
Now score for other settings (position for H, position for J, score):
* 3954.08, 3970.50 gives 1.0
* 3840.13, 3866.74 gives -0.8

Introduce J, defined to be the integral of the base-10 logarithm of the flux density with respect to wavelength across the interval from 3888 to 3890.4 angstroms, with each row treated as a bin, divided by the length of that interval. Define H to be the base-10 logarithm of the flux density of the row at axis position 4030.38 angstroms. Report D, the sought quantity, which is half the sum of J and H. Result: 0.267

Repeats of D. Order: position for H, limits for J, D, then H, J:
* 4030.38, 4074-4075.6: 0.395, 0.424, 0.37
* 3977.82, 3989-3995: 0.342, 0.285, 0.40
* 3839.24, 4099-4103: 0.168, 0.151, 0.19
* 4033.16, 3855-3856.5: 0.350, 0.404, 0.30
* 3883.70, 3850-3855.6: 0.269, 0.222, 0.31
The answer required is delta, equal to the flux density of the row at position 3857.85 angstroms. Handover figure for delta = 1.992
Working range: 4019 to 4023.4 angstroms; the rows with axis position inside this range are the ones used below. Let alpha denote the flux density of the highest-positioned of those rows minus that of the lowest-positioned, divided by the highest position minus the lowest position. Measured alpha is 0.010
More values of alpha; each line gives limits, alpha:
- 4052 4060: -0.013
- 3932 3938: 0.107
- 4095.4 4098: -0.142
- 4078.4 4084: 0.037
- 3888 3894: 0.022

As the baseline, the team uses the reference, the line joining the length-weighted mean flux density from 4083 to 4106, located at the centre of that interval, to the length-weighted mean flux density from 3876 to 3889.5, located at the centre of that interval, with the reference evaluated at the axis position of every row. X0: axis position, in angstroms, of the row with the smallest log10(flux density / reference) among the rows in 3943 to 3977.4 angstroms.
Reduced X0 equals 3968.67 angstroms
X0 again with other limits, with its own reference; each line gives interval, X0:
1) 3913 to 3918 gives 3917.83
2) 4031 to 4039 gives 4034.09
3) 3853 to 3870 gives 3855.19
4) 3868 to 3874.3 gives 3872.98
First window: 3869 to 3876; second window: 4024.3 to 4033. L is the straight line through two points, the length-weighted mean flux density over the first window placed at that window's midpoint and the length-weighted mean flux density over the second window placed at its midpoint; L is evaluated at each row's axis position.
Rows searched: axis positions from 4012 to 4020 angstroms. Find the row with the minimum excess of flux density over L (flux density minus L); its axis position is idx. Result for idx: 4012.78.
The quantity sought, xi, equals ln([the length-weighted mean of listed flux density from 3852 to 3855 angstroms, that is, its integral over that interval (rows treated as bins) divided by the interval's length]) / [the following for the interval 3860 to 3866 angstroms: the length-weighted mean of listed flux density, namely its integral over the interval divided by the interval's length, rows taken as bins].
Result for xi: 0.36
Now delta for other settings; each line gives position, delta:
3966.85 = 0.8942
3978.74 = 1.918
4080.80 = 2.587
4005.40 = 2.649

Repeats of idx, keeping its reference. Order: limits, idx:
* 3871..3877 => 3872.98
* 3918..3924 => 3923.25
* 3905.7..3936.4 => 3933.19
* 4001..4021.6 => 4004.47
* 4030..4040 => 4034.09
